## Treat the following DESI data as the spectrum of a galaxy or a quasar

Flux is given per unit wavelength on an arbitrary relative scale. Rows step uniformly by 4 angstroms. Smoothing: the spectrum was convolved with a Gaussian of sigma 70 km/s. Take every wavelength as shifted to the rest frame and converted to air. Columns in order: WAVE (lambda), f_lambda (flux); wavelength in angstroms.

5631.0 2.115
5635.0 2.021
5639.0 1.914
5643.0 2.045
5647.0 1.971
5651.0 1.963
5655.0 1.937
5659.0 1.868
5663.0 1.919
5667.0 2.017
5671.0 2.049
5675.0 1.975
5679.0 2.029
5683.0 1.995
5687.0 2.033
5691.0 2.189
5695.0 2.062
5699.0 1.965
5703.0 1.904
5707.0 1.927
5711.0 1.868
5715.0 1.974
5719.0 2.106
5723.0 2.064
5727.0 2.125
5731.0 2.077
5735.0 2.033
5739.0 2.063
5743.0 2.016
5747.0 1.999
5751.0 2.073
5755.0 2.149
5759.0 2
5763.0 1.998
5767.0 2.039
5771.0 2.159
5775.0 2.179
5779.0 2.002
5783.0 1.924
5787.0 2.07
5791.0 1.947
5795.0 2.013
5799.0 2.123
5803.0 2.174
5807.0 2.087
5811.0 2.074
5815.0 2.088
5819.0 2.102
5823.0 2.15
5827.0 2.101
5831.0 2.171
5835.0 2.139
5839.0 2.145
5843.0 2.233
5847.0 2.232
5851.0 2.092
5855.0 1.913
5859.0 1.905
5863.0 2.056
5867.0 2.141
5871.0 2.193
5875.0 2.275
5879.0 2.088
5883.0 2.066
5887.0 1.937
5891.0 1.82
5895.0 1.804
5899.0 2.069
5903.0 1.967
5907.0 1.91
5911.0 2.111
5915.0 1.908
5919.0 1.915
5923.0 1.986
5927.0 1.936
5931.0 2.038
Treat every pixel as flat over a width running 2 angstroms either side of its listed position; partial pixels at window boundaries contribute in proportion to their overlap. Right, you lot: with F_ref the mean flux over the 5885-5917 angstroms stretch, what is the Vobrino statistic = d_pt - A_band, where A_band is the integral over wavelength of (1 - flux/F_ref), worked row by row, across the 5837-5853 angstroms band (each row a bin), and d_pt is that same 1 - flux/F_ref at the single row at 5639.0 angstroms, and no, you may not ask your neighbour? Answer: 1.9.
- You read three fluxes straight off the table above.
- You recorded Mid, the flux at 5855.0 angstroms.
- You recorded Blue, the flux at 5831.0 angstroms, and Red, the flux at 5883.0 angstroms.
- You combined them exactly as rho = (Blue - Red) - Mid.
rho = -1.8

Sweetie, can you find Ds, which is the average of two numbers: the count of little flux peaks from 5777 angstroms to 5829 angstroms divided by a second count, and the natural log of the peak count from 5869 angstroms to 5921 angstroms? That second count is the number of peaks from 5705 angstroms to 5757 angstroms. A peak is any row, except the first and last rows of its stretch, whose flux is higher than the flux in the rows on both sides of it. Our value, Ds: 1.05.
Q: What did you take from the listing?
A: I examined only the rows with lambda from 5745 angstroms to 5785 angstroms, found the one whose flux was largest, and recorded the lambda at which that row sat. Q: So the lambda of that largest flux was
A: 5775.0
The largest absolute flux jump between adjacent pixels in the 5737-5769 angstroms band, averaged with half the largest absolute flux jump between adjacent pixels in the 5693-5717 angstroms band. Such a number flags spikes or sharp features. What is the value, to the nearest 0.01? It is 0.10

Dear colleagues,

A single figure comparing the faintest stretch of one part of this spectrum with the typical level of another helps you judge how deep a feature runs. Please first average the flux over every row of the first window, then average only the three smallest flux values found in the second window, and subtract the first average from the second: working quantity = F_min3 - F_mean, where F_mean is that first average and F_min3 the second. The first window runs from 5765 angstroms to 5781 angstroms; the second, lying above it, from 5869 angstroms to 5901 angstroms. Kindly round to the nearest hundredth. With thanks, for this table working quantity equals -0.24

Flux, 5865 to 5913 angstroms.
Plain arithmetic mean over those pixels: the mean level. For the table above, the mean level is 2.03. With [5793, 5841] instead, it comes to 2.11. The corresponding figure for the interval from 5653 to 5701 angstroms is 2.00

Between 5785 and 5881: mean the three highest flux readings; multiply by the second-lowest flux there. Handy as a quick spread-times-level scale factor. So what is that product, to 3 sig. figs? 4.30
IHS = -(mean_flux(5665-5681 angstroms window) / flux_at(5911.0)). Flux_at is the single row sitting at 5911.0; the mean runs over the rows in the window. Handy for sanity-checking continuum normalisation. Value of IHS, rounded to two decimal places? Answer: -0.96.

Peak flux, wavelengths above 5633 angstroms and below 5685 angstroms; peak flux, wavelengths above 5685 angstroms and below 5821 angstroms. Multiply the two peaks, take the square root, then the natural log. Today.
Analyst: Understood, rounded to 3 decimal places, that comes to 0.750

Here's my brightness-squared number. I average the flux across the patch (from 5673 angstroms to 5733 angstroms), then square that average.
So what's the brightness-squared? 4.08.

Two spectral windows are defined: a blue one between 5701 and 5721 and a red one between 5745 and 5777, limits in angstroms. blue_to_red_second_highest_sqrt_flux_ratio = 0.96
